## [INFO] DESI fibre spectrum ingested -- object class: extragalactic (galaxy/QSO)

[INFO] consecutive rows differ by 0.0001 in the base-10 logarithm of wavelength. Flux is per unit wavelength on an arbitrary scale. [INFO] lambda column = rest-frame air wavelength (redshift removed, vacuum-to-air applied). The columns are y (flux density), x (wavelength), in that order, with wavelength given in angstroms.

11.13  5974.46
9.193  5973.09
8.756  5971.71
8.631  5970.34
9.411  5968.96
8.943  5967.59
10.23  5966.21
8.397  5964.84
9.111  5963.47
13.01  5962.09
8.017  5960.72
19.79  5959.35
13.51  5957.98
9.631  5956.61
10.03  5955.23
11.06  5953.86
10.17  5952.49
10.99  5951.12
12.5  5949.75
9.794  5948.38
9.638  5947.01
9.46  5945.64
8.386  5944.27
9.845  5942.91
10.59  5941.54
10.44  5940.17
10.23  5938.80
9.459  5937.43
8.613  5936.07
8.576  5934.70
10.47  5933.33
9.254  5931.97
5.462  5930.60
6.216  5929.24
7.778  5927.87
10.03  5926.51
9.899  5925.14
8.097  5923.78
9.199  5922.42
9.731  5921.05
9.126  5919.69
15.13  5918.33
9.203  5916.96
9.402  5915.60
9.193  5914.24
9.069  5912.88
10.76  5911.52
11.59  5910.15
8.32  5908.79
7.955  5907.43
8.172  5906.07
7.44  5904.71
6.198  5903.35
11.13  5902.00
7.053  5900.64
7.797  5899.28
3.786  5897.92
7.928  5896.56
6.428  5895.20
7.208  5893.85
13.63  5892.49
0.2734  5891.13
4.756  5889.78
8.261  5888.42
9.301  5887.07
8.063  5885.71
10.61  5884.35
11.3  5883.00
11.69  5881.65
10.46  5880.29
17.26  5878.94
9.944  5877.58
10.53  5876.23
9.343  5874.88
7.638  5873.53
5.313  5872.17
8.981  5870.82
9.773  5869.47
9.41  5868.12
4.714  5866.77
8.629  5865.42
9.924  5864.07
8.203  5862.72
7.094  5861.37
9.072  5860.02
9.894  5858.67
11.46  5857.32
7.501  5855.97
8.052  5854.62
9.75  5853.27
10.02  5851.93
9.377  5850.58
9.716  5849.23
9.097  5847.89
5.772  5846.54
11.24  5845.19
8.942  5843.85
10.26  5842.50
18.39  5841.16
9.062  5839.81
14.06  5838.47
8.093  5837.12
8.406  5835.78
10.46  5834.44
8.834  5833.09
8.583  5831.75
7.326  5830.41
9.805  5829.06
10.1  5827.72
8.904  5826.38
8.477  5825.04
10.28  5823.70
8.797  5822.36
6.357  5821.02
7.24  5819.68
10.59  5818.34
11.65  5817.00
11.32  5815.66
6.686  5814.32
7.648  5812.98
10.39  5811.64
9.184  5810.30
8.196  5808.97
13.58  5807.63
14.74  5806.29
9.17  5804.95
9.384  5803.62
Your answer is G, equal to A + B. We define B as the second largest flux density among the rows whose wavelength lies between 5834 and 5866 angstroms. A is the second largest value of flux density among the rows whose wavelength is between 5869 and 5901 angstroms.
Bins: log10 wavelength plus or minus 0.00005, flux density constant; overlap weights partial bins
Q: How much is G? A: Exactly 27.7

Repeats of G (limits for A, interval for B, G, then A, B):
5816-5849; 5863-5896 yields 27.7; 14.06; 13.63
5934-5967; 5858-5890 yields 25.2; 13.51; 11.69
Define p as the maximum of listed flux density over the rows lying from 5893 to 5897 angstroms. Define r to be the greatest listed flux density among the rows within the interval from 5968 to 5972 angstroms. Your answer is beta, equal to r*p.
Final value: 75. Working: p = 7.928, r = 9.411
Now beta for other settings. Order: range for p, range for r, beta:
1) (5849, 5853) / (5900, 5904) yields 112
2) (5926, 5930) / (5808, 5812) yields 104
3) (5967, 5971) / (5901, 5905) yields 105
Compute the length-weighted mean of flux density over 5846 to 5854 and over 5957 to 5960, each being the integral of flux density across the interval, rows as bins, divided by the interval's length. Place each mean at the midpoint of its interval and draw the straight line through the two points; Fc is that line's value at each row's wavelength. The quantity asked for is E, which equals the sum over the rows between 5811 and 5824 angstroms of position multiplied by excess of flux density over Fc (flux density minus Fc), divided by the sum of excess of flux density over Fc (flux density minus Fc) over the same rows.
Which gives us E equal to 5817.0 angstroms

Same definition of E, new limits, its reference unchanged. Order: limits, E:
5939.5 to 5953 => 5946.3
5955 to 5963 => 5958.2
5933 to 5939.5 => 5936.1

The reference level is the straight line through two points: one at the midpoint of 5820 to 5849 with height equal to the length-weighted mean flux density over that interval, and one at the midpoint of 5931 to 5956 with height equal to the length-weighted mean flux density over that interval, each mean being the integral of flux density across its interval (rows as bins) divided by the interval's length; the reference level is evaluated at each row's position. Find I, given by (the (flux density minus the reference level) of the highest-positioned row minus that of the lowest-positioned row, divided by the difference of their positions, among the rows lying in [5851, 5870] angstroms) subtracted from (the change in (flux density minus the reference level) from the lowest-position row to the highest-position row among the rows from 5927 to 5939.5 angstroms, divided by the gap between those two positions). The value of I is 0.24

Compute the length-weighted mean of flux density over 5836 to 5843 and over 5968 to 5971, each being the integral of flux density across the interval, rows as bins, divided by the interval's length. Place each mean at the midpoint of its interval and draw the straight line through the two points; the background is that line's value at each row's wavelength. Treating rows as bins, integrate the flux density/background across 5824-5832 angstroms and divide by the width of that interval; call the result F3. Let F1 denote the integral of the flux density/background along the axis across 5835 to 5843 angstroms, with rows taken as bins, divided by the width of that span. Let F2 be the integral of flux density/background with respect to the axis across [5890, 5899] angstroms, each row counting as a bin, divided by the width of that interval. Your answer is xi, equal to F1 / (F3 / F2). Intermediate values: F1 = 0.97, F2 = 0.61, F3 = 0.74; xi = 0.8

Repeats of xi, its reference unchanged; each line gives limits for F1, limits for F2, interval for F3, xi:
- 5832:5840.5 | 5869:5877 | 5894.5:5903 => 0.9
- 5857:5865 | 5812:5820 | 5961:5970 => 0.6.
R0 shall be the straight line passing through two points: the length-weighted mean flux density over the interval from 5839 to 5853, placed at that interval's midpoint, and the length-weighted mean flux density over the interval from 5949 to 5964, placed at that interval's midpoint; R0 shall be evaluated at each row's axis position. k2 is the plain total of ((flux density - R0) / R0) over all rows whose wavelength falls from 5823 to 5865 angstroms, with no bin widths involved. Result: -1.93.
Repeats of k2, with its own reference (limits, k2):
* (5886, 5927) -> -6.76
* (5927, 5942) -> -2.46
